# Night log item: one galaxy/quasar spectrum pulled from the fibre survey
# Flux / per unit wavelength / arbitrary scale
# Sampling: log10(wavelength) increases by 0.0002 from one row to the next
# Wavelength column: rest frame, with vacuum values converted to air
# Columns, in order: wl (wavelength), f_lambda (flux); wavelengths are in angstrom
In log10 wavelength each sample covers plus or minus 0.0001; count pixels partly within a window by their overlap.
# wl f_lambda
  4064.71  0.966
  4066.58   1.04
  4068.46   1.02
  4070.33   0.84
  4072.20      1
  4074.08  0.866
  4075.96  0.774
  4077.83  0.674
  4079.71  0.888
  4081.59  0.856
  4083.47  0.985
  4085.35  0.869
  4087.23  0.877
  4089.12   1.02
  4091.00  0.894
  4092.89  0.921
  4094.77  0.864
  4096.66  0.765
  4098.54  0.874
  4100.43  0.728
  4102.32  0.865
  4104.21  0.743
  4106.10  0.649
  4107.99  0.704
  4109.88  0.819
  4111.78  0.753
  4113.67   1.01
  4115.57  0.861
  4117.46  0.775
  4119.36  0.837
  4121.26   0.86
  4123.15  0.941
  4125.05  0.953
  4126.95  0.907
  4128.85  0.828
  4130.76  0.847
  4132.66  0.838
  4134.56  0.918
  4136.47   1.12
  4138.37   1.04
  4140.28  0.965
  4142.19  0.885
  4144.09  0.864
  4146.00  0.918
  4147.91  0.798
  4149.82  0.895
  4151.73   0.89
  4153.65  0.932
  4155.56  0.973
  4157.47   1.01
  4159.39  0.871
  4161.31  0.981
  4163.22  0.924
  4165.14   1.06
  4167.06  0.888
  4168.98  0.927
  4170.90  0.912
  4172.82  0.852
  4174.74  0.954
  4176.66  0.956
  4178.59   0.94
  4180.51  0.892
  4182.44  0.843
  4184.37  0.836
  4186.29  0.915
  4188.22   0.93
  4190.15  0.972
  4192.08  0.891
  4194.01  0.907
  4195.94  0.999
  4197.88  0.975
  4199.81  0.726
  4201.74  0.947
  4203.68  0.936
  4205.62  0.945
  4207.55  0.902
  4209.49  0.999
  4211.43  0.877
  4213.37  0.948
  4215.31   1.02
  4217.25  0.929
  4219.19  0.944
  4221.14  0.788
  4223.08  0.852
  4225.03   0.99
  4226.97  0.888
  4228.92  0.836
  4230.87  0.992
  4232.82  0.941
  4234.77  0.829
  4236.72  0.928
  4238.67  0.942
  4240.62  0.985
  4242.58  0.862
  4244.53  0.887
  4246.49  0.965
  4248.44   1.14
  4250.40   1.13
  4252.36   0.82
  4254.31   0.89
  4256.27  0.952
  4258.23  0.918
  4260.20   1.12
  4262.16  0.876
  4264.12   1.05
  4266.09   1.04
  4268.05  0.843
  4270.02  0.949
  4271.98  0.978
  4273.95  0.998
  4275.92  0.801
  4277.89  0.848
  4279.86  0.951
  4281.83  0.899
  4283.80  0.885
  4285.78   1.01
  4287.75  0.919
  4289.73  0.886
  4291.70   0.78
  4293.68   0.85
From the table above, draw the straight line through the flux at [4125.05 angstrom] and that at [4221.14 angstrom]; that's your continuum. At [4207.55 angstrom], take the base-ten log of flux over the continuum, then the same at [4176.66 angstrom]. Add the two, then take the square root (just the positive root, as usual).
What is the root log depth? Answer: 0.30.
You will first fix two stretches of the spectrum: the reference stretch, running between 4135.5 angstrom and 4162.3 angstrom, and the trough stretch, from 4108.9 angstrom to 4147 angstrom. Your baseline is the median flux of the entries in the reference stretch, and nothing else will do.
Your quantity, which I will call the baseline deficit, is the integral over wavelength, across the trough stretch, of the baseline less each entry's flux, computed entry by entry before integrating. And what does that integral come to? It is 1.1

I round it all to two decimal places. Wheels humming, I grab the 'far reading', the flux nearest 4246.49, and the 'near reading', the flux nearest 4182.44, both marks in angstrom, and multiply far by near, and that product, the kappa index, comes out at 0.81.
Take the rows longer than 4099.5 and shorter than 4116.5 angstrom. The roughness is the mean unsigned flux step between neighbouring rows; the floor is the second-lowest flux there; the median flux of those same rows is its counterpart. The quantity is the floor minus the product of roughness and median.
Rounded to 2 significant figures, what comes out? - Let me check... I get 0.61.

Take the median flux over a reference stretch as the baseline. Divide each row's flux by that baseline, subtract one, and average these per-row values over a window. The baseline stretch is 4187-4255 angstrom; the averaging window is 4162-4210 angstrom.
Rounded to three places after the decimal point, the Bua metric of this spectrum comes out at -0.016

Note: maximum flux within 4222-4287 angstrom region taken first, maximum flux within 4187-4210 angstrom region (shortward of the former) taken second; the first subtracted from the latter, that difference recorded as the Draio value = -0.14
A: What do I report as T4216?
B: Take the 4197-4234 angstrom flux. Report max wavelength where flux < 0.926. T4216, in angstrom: 4228.92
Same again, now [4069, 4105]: 4104.21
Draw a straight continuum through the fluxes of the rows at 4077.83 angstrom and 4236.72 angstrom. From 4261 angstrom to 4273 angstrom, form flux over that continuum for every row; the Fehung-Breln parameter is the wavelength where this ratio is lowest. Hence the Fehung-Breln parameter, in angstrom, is 4268.05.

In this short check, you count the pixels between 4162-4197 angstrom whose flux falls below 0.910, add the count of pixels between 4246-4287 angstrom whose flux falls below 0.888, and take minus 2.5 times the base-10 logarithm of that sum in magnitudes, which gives -2.78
